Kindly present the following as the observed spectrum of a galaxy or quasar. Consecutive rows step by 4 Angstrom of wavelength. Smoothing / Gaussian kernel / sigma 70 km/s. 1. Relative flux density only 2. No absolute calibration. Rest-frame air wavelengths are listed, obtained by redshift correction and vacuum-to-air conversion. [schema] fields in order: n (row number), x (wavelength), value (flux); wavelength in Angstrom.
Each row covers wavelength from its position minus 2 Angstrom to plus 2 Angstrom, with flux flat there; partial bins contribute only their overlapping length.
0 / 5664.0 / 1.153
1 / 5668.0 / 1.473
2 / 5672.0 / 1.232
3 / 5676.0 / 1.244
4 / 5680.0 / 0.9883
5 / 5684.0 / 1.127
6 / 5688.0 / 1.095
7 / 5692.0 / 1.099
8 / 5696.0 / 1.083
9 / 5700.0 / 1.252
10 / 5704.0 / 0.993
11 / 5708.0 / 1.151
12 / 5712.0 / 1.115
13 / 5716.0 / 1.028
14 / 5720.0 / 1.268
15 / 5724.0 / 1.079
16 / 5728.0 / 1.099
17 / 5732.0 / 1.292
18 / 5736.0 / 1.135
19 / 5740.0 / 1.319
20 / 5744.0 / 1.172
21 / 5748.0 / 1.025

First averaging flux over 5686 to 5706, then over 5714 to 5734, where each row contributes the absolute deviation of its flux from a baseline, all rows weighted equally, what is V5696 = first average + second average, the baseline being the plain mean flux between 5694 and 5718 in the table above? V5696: 0.15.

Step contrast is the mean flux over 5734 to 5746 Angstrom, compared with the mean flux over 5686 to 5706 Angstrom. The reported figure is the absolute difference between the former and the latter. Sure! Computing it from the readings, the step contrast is 0.10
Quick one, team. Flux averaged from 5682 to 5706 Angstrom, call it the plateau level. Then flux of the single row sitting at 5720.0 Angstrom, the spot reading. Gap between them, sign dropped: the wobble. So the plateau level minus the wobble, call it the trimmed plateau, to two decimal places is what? 0.95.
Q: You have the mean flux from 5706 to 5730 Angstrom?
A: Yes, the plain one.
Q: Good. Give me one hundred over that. 89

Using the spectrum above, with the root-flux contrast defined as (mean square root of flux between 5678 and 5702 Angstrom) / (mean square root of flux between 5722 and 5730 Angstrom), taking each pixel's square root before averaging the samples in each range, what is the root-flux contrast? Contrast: 1.01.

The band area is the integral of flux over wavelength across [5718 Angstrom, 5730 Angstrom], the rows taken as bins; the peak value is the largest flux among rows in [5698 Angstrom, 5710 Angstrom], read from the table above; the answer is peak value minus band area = -12.5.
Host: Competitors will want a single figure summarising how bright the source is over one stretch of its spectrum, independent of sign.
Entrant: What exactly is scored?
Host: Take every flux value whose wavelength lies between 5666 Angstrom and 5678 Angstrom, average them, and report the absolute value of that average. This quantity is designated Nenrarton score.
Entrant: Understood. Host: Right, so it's 1.32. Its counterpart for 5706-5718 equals 1.10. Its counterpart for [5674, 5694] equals 1.11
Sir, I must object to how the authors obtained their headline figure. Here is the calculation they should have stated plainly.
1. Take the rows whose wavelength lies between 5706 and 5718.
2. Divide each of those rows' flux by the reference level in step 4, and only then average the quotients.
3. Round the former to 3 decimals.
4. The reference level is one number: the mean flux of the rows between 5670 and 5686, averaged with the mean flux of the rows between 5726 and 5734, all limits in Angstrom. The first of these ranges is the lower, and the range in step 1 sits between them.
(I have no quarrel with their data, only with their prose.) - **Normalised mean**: 0.937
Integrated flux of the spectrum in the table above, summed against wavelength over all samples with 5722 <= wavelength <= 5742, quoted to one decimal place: 23.7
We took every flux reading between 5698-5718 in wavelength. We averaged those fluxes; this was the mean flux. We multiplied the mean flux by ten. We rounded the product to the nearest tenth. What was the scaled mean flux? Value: 11.1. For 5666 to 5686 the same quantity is 12.1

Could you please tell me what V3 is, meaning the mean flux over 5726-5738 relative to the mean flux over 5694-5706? 1.06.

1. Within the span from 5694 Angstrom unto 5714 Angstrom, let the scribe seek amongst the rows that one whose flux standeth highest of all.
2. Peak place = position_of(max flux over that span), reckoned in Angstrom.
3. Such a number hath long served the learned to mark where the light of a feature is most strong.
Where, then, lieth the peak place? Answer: 5700.0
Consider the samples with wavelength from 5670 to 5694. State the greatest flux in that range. 1.244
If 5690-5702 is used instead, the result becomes 1.252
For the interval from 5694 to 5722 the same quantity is 1.268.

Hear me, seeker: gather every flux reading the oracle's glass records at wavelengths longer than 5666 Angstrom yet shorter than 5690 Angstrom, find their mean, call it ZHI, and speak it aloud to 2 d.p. 1.19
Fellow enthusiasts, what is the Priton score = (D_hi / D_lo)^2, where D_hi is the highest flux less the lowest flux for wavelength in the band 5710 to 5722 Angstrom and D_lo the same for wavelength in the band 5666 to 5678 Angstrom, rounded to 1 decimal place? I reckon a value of 1.0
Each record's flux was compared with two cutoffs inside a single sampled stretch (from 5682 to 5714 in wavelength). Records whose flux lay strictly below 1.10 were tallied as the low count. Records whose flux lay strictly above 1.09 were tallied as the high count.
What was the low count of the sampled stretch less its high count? -2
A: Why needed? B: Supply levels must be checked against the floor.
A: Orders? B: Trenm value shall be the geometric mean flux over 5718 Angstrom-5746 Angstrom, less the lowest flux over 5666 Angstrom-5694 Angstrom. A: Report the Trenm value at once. 0.203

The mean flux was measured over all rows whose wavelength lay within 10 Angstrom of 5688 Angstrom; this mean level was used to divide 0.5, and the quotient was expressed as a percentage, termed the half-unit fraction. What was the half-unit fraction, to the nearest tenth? 46.4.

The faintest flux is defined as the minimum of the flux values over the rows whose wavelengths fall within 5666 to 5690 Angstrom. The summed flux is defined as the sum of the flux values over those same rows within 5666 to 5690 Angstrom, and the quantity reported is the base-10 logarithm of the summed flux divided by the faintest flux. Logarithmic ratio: 0.860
